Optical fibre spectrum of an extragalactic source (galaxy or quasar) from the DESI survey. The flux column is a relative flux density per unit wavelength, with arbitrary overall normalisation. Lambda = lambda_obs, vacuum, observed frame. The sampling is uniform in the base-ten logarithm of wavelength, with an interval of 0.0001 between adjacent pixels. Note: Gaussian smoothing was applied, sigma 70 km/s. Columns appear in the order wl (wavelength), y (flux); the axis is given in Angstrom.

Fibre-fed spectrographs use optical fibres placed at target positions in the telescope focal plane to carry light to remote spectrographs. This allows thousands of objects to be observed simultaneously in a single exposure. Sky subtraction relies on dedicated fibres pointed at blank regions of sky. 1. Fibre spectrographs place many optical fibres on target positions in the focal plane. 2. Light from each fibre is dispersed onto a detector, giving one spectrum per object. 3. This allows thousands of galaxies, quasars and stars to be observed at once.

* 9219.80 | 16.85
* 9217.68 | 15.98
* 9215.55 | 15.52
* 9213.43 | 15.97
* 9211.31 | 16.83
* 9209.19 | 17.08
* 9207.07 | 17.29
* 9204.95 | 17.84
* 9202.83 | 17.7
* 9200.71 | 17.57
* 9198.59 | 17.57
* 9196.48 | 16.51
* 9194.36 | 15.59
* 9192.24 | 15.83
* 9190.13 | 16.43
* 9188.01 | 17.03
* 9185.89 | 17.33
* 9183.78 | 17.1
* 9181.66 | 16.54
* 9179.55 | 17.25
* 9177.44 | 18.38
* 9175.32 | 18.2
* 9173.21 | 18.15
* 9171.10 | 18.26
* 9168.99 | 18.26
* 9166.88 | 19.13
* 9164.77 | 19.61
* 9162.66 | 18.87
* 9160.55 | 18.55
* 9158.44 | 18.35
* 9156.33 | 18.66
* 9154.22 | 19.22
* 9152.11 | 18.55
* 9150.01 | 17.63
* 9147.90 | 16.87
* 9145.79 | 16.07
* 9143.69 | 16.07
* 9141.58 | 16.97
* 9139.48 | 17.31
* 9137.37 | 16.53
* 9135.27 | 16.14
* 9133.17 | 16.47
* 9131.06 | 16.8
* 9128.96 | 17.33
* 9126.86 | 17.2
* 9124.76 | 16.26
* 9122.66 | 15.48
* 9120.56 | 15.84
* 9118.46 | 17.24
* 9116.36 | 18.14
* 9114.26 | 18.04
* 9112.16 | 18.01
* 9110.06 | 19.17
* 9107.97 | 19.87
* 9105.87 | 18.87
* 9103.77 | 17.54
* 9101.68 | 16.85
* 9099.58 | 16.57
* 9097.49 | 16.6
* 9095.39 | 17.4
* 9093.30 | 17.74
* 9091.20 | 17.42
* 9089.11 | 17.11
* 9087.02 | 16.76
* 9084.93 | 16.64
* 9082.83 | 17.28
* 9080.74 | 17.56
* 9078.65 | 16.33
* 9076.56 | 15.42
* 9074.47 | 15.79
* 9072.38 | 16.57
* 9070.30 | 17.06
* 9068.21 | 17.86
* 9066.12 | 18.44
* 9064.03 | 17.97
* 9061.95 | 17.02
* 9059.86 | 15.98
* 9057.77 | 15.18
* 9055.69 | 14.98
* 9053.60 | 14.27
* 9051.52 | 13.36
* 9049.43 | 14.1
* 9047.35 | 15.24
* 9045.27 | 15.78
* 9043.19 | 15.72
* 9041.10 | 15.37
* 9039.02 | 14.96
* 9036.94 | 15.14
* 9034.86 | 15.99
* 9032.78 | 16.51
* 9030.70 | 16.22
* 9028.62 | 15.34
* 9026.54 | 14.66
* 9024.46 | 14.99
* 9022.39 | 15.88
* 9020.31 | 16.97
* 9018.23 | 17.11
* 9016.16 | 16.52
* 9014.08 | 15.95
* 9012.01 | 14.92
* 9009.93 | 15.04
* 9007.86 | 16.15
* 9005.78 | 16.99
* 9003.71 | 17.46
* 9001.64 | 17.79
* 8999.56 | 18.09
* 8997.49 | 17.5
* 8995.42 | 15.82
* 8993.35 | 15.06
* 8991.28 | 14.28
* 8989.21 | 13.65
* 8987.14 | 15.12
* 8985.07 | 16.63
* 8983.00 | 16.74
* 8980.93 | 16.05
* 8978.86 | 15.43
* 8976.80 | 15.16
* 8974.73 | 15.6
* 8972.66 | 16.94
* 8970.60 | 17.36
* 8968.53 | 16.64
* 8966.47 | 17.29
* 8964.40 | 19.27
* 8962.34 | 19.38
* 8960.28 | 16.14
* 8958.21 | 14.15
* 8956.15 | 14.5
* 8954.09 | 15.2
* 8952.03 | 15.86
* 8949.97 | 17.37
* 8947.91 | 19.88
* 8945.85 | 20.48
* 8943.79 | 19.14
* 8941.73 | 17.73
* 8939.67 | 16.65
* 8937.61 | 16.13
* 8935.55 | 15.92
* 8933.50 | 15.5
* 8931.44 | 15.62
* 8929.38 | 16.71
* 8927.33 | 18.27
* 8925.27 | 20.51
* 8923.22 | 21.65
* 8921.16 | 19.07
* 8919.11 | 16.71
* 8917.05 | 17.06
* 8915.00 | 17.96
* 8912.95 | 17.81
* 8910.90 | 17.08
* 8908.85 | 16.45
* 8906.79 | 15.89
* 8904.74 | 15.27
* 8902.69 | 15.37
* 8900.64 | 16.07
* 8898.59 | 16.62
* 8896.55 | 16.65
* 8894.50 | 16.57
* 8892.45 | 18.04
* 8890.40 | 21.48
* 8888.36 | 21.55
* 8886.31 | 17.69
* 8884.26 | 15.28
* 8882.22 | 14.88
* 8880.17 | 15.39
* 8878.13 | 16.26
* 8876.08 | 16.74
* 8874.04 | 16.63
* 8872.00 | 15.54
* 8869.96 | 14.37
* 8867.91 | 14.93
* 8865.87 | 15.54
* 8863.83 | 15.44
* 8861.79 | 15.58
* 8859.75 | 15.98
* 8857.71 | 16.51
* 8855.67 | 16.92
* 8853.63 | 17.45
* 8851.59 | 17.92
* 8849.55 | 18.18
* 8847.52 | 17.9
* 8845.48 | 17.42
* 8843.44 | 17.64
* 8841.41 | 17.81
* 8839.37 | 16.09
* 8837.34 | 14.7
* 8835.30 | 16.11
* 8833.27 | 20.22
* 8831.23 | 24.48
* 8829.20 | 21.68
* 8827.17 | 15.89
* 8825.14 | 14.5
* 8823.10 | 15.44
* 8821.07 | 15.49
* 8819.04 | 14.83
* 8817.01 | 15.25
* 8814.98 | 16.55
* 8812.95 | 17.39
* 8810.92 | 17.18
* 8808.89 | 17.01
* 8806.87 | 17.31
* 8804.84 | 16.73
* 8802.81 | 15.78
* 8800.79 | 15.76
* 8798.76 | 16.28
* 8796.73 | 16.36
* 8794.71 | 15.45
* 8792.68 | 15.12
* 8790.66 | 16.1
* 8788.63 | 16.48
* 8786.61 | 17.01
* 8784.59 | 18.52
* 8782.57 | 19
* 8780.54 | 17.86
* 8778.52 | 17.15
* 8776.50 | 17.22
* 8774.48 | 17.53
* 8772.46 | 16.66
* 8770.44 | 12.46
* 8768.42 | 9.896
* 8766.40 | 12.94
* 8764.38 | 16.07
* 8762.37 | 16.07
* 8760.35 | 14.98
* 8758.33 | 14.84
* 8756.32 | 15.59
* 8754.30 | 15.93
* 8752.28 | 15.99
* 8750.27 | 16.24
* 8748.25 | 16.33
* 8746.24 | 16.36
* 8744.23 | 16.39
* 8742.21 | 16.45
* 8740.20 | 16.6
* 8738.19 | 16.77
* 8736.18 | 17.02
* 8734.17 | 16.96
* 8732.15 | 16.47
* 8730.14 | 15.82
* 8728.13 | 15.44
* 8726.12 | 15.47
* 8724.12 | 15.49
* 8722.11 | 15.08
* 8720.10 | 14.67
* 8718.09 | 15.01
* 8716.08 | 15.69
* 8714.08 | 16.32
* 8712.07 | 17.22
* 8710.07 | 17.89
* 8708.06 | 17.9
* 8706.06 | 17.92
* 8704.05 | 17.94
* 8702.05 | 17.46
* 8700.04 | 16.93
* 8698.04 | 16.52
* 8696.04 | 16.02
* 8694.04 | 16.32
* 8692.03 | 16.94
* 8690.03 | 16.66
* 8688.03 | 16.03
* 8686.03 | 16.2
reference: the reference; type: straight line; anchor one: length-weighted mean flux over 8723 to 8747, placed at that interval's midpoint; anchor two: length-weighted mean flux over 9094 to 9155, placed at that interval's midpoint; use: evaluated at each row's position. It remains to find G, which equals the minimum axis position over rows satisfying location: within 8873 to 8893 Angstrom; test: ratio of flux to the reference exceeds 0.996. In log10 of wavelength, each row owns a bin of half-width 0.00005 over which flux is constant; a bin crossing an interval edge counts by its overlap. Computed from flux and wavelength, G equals 8874.04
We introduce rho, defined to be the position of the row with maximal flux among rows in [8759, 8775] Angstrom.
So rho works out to 8774.48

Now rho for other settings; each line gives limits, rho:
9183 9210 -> 9204.95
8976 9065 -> 8999.56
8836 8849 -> 8847.52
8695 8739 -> 8704.05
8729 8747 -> 8736.18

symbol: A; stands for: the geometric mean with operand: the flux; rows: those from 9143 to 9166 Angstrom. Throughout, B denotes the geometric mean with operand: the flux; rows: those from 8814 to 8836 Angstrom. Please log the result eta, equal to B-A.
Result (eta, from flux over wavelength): -0.9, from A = 18.0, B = 17.1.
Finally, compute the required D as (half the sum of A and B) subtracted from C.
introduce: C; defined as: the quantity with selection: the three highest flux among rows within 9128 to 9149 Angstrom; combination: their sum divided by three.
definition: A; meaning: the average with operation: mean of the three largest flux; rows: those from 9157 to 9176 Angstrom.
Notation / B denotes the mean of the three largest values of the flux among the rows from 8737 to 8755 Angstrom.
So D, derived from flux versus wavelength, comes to -0.7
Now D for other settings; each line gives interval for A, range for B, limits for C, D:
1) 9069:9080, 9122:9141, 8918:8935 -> 3.4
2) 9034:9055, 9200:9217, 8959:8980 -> 1.9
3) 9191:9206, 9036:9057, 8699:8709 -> 1.3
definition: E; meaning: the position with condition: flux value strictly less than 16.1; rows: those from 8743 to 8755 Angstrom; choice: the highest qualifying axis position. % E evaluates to 8754.30 Angstrom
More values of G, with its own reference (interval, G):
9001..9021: 9001.64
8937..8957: 8941.73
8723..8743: 8732.15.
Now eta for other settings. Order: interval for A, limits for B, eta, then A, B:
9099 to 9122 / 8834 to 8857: -0.7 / 17.8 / 17.1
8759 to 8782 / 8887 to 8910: 2.0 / 15.1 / 17.1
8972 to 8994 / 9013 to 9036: 0.5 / 15.5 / 16.0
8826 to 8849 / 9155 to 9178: 0.6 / 18.0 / 18.6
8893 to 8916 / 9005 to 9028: -0.6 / 16.5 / 15.9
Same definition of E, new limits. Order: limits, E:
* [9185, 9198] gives 9194.36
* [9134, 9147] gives 9145.79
